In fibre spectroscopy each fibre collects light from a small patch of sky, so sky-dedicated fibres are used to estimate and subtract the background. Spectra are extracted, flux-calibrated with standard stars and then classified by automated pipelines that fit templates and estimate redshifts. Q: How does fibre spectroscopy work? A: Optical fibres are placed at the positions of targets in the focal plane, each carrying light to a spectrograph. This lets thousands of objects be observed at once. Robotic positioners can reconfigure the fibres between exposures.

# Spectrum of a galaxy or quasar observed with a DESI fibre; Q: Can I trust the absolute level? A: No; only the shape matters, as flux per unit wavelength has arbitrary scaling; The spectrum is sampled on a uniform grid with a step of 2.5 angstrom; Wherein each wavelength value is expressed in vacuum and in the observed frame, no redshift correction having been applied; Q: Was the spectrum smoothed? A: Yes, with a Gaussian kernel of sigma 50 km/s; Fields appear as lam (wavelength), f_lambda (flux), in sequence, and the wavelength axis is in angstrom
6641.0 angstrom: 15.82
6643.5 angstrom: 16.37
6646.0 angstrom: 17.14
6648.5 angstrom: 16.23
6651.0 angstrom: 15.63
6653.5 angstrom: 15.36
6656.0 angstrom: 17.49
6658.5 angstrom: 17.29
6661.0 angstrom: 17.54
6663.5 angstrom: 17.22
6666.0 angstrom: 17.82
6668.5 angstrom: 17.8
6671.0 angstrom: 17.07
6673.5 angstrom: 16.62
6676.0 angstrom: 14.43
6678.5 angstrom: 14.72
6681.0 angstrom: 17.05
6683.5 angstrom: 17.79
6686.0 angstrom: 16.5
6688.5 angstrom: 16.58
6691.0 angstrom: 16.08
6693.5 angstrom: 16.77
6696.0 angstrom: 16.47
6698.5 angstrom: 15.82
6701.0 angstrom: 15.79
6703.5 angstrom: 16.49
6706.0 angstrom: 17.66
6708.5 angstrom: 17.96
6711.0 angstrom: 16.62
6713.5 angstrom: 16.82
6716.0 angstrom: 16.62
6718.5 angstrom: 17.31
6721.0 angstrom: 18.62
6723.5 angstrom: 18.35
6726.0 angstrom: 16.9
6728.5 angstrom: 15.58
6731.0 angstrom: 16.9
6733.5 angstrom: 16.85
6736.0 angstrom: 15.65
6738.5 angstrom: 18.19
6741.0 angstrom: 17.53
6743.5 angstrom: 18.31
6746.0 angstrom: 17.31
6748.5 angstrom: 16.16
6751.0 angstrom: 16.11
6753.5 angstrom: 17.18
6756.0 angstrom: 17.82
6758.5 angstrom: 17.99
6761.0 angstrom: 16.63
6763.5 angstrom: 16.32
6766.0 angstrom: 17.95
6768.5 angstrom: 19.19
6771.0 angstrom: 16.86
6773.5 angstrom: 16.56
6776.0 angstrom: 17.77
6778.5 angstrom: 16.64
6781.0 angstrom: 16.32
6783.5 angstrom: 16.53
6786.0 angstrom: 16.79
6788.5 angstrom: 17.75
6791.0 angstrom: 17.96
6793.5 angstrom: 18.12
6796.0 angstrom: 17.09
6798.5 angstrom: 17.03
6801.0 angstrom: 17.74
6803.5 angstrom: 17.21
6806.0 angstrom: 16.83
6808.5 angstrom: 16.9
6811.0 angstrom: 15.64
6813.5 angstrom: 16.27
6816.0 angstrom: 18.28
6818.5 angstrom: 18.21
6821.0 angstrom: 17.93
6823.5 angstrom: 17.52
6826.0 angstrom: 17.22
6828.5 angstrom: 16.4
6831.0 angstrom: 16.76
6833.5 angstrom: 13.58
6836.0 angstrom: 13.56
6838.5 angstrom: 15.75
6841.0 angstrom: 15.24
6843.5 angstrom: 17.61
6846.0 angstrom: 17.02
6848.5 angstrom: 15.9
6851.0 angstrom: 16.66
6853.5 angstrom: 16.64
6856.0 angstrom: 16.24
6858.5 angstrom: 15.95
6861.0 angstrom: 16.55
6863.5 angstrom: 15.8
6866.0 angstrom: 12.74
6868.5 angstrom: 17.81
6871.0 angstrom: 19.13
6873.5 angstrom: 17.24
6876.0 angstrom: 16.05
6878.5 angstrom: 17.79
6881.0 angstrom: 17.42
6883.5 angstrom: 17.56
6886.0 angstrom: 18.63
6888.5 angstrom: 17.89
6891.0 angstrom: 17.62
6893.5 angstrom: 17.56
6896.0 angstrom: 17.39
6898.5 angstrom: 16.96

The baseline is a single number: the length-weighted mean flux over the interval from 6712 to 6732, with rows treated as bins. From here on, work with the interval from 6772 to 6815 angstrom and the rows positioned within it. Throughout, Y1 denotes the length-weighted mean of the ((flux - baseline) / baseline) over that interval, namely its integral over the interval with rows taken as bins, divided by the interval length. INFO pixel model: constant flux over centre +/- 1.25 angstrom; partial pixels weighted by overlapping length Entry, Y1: -0.007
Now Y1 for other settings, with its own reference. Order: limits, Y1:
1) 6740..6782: 0.005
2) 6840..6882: -0.032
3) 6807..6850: -0.039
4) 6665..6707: -0.035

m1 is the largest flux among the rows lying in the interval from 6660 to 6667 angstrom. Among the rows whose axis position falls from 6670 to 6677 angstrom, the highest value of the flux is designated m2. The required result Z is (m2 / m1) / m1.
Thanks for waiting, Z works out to 0.0538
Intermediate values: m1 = 17.82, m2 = 17.07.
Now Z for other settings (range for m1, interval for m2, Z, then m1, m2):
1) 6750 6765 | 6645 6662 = 0.0542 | 17.99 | 17.54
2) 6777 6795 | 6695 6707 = 0.0538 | 18.12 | 17.66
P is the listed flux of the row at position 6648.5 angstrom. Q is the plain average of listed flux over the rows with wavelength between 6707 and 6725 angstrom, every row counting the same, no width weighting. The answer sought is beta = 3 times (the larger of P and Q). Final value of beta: 52.41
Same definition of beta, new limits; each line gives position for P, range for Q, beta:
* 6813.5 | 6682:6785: 51.04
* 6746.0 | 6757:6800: 51.93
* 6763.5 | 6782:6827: 51.84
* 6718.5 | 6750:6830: 51.93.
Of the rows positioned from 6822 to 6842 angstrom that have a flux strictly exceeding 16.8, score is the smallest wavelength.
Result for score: 6823.5 angstrom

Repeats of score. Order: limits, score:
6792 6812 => 6793.5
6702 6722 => 6706.0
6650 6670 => 6656.0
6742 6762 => 6743.5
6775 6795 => 6776.0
